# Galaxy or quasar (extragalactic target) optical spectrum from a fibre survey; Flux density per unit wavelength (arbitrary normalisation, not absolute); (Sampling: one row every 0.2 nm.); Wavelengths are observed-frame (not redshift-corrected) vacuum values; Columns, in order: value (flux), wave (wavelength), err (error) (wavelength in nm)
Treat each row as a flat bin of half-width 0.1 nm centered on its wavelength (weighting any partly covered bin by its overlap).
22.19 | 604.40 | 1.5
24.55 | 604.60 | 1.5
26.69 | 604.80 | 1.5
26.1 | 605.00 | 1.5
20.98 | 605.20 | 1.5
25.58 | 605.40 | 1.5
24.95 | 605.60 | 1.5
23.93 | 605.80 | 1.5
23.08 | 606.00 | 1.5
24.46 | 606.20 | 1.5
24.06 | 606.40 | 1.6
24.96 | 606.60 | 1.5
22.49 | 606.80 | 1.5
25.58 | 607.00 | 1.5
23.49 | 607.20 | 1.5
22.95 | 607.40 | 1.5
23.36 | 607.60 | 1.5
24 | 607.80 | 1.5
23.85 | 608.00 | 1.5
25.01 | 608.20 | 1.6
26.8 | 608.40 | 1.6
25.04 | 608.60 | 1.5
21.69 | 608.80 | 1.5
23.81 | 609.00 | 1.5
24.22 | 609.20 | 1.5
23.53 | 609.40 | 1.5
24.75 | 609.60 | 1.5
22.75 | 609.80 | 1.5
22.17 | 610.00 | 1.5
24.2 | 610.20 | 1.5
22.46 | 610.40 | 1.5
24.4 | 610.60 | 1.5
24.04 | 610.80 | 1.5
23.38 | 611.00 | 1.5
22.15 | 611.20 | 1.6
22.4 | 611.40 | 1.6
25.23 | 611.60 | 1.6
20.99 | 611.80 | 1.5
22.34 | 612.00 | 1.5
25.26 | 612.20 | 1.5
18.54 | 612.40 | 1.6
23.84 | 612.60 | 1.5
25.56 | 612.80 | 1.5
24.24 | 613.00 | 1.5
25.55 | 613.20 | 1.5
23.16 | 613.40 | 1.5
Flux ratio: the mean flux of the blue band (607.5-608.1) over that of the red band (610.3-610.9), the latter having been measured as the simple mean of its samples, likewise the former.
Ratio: 1.00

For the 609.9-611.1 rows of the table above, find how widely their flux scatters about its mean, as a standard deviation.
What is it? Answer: 0.9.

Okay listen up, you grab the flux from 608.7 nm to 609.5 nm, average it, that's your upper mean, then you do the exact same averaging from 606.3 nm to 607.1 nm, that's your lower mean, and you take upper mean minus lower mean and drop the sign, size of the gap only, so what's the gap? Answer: 0.96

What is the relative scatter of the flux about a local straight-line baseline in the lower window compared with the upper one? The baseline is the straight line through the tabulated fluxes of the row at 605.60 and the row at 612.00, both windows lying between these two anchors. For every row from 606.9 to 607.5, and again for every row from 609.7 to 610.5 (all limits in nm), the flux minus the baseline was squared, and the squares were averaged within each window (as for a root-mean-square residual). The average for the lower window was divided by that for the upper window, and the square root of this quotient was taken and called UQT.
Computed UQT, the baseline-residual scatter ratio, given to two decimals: 1.34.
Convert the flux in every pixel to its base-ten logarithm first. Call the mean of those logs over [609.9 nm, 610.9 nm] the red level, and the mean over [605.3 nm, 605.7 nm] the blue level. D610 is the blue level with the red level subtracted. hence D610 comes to 0.033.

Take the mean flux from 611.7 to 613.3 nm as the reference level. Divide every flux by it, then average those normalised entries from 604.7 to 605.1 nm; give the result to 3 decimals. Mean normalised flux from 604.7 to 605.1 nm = 1.133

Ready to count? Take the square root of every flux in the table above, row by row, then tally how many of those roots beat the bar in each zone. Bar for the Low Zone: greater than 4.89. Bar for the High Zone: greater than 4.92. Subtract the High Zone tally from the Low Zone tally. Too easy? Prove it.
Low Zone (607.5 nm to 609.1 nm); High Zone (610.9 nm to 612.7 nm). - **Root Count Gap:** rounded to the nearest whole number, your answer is 2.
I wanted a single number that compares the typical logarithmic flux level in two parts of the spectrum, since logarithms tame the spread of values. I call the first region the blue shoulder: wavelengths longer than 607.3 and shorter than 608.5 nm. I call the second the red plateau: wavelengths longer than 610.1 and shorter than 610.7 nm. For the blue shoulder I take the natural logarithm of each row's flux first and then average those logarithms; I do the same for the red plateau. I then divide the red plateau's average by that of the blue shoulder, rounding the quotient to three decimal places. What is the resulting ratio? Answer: 0.992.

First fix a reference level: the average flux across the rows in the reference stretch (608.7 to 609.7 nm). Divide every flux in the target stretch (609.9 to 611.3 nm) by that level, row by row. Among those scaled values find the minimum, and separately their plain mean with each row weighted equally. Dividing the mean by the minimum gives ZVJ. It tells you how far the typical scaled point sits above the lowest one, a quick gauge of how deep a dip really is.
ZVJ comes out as 1.05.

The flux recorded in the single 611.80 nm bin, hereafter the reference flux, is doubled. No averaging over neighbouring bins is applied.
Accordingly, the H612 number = 42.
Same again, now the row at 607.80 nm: 48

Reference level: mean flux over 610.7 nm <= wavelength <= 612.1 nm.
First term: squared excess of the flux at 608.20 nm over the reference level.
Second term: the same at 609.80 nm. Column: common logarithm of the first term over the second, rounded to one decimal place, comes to 2.1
